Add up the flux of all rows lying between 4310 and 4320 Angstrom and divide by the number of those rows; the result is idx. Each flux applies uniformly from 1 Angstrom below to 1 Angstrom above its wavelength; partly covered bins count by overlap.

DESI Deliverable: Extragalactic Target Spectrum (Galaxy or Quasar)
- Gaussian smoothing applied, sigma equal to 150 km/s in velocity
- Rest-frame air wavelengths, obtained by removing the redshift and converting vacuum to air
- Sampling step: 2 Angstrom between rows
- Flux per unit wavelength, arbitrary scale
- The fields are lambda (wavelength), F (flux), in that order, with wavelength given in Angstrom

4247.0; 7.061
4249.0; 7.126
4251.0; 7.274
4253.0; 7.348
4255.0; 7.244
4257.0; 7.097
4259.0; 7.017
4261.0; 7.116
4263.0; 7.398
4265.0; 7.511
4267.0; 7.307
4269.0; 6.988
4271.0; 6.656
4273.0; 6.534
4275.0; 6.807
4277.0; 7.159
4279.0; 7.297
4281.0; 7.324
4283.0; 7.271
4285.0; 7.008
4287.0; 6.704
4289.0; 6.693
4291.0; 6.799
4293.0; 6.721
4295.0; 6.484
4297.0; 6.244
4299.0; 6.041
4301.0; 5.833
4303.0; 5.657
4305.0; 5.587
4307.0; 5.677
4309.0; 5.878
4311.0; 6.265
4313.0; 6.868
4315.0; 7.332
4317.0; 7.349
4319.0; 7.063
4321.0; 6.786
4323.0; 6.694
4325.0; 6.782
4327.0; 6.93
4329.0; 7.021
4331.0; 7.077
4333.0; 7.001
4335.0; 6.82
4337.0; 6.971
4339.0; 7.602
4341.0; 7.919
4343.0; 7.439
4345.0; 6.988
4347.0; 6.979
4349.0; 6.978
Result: 7.0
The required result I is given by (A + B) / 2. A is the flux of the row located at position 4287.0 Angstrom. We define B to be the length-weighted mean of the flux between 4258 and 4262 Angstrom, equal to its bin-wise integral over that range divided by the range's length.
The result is 6.89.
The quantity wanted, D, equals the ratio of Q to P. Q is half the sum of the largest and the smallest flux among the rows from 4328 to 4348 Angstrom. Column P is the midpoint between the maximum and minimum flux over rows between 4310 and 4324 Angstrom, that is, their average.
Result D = 1.08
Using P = 6.8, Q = 7.4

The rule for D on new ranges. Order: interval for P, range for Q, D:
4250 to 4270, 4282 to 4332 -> 0.89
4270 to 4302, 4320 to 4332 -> 1.05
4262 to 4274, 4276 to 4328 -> 0.92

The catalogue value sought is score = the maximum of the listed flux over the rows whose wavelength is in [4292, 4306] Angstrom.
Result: 6.721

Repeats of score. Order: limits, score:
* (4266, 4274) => 7.307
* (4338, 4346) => 7.919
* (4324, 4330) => 7.021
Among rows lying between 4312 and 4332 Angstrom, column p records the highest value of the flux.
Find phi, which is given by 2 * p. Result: 14.7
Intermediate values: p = 7.349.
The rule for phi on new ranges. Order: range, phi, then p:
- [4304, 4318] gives 14.7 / 7.349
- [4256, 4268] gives 15.0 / 7.511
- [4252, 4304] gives 15.0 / 7.511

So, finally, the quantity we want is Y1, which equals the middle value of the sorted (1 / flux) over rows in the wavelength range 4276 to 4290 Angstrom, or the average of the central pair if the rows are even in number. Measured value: 0.140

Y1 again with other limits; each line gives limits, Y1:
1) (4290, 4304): 0.160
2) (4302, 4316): 0.170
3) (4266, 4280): 0.143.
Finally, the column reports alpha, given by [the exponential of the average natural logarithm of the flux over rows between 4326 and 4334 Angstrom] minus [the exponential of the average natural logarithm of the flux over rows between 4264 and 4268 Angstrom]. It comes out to -0.4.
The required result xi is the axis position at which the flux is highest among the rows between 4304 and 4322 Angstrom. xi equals 4317.0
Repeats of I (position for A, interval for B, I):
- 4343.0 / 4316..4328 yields 7.19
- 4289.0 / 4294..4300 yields 6.47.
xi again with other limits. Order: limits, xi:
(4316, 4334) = 4317.0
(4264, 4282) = 4265.0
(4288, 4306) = 4291.0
